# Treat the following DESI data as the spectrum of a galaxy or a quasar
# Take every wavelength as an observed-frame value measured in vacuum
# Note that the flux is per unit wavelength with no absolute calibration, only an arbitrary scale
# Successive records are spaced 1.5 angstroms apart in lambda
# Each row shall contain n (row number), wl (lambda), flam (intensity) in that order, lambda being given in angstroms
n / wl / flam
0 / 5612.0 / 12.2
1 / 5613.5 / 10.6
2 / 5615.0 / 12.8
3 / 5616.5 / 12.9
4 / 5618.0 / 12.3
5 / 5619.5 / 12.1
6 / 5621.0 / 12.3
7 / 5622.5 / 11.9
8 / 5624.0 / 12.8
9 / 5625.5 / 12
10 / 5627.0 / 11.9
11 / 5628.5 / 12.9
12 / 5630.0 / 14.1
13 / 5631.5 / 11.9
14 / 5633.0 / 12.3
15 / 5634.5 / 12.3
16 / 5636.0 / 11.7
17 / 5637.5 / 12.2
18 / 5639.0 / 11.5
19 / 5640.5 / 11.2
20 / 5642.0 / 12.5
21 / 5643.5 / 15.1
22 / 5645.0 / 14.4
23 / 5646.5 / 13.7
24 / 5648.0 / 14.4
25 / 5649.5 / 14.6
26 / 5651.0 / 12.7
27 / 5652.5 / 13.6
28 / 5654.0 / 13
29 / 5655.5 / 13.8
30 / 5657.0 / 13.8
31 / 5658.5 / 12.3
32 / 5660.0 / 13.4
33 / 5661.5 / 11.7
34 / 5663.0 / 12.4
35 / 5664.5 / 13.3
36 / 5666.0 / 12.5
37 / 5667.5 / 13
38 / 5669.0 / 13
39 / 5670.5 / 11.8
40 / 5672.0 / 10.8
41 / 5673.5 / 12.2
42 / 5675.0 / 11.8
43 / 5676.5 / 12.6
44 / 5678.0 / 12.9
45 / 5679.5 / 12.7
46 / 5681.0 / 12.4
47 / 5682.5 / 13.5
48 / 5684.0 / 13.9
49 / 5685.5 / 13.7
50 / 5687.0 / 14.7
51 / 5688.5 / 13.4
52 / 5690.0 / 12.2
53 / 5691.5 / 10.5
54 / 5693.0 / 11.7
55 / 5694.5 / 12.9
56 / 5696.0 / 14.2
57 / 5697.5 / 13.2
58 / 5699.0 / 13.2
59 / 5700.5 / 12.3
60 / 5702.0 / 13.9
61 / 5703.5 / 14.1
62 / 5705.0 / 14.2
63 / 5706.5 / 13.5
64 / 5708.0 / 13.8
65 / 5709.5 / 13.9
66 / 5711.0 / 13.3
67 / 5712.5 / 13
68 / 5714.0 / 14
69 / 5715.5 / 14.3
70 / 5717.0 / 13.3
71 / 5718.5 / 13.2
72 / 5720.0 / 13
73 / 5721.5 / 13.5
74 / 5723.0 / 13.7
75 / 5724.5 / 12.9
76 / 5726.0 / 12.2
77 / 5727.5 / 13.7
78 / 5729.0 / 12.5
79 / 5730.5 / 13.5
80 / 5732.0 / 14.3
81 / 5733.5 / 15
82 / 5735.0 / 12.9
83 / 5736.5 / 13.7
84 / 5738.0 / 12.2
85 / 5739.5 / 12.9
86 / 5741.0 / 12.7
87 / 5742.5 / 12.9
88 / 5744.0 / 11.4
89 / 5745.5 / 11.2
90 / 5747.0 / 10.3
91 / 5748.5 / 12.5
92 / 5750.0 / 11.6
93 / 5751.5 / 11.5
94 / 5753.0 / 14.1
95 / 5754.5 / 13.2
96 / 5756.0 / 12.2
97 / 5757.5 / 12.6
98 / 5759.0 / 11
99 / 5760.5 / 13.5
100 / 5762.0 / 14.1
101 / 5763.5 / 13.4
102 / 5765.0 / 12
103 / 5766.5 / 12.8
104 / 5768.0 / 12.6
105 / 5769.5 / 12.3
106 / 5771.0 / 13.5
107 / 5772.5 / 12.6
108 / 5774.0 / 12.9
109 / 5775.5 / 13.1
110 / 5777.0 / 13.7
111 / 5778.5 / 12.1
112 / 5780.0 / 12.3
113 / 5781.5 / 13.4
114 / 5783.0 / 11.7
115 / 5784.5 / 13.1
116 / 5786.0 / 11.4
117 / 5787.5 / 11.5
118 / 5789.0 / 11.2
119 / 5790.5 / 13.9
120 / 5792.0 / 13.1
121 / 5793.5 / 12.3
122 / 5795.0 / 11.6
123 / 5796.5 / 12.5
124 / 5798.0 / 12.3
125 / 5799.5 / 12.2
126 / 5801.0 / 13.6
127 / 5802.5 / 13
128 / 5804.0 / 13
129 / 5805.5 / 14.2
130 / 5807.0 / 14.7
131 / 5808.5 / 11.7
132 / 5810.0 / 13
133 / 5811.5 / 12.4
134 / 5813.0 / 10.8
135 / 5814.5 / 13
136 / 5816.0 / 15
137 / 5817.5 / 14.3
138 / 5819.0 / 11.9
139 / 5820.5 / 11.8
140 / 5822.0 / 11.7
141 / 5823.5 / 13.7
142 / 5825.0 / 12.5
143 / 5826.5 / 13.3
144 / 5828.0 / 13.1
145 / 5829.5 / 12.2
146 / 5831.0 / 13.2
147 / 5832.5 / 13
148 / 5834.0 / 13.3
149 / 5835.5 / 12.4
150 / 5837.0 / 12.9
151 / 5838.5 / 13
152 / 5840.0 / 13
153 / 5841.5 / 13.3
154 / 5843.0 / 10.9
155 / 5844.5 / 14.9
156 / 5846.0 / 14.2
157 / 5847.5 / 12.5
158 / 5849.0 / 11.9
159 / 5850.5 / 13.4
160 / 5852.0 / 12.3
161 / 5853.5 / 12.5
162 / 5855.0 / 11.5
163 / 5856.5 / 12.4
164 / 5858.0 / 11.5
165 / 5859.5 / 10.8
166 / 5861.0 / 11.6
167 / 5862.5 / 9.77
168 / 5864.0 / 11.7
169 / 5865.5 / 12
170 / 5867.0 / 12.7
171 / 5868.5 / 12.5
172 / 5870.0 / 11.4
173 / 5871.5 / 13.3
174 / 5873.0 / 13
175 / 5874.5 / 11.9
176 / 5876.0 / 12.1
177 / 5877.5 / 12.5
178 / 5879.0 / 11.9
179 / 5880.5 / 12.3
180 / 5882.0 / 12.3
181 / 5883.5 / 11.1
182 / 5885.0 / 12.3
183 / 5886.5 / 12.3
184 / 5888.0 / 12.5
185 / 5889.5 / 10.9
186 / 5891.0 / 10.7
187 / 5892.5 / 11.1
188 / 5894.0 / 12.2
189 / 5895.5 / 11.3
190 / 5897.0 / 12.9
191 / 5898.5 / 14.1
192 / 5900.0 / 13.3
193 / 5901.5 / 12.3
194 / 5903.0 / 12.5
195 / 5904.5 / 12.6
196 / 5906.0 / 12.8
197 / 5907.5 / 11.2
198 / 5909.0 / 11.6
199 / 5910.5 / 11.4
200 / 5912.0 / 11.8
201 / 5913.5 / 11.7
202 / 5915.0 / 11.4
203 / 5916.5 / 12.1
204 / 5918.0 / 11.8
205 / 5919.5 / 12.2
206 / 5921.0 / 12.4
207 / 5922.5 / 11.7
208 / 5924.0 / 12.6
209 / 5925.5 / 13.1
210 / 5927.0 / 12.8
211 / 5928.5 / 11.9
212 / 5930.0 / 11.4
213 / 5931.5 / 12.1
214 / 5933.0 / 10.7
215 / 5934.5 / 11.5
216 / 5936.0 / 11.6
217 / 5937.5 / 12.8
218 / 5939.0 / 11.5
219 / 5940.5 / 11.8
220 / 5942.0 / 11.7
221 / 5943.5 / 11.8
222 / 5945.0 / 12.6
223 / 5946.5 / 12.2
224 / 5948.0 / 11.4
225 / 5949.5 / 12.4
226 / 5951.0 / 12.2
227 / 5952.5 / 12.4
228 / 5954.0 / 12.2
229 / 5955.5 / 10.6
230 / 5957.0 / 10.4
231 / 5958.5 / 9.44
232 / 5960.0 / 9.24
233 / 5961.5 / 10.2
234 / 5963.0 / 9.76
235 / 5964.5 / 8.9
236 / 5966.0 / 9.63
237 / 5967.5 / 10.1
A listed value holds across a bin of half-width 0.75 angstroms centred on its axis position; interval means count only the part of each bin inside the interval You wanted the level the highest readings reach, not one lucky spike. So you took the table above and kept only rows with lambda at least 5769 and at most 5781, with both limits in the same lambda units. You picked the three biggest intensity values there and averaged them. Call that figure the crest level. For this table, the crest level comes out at 13.4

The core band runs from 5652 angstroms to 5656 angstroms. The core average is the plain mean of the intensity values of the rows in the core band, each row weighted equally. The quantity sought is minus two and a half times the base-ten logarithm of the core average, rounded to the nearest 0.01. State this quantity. -2.82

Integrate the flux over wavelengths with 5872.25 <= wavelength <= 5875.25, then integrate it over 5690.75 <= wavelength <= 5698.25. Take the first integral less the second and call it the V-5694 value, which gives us -56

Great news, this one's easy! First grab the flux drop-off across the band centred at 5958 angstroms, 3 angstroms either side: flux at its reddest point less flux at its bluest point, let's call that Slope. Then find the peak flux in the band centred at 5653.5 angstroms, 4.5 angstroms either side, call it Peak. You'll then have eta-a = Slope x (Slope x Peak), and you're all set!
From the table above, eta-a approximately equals 27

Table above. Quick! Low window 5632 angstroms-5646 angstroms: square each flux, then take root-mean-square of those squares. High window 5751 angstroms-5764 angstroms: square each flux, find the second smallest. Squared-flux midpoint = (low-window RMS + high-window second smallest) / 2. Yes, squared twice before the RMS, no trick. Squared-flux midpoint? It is 148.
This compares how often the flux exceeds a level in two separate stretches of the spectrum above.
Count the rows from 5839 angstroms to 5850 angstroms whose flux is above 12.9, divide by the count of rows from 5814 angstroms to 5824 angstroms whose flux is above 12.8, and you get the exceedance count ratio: 1.0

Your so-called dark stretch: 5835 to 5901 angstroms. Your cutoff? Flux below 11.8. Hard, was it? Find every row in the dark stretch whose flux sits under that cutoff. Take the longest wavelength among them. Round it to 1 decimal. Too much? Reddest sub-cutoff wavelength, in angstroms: 5895.5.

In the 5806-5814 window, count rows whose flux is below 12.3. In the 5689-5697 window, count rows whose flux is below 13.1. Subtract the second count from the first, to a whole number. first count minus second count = -2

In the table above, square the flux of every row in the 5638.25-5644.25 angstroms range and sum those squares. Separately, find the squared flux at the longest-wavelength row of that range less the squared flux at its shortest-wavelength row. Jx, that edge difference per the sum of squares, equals 0.15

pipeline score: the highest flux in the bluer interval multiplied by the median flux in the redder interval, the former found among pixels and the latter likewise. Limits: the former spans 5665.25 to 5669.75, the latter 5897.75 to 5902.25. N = 173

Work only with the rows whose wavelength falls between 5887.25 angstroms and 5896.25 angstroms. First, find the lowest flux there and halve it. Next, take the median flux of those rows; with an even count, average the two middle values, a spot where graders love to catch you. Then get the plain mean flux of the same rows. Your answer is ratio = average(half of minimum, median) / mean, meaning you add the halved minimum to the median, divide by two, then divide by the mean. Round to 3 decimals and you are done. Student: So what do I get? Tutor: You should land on 0.723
